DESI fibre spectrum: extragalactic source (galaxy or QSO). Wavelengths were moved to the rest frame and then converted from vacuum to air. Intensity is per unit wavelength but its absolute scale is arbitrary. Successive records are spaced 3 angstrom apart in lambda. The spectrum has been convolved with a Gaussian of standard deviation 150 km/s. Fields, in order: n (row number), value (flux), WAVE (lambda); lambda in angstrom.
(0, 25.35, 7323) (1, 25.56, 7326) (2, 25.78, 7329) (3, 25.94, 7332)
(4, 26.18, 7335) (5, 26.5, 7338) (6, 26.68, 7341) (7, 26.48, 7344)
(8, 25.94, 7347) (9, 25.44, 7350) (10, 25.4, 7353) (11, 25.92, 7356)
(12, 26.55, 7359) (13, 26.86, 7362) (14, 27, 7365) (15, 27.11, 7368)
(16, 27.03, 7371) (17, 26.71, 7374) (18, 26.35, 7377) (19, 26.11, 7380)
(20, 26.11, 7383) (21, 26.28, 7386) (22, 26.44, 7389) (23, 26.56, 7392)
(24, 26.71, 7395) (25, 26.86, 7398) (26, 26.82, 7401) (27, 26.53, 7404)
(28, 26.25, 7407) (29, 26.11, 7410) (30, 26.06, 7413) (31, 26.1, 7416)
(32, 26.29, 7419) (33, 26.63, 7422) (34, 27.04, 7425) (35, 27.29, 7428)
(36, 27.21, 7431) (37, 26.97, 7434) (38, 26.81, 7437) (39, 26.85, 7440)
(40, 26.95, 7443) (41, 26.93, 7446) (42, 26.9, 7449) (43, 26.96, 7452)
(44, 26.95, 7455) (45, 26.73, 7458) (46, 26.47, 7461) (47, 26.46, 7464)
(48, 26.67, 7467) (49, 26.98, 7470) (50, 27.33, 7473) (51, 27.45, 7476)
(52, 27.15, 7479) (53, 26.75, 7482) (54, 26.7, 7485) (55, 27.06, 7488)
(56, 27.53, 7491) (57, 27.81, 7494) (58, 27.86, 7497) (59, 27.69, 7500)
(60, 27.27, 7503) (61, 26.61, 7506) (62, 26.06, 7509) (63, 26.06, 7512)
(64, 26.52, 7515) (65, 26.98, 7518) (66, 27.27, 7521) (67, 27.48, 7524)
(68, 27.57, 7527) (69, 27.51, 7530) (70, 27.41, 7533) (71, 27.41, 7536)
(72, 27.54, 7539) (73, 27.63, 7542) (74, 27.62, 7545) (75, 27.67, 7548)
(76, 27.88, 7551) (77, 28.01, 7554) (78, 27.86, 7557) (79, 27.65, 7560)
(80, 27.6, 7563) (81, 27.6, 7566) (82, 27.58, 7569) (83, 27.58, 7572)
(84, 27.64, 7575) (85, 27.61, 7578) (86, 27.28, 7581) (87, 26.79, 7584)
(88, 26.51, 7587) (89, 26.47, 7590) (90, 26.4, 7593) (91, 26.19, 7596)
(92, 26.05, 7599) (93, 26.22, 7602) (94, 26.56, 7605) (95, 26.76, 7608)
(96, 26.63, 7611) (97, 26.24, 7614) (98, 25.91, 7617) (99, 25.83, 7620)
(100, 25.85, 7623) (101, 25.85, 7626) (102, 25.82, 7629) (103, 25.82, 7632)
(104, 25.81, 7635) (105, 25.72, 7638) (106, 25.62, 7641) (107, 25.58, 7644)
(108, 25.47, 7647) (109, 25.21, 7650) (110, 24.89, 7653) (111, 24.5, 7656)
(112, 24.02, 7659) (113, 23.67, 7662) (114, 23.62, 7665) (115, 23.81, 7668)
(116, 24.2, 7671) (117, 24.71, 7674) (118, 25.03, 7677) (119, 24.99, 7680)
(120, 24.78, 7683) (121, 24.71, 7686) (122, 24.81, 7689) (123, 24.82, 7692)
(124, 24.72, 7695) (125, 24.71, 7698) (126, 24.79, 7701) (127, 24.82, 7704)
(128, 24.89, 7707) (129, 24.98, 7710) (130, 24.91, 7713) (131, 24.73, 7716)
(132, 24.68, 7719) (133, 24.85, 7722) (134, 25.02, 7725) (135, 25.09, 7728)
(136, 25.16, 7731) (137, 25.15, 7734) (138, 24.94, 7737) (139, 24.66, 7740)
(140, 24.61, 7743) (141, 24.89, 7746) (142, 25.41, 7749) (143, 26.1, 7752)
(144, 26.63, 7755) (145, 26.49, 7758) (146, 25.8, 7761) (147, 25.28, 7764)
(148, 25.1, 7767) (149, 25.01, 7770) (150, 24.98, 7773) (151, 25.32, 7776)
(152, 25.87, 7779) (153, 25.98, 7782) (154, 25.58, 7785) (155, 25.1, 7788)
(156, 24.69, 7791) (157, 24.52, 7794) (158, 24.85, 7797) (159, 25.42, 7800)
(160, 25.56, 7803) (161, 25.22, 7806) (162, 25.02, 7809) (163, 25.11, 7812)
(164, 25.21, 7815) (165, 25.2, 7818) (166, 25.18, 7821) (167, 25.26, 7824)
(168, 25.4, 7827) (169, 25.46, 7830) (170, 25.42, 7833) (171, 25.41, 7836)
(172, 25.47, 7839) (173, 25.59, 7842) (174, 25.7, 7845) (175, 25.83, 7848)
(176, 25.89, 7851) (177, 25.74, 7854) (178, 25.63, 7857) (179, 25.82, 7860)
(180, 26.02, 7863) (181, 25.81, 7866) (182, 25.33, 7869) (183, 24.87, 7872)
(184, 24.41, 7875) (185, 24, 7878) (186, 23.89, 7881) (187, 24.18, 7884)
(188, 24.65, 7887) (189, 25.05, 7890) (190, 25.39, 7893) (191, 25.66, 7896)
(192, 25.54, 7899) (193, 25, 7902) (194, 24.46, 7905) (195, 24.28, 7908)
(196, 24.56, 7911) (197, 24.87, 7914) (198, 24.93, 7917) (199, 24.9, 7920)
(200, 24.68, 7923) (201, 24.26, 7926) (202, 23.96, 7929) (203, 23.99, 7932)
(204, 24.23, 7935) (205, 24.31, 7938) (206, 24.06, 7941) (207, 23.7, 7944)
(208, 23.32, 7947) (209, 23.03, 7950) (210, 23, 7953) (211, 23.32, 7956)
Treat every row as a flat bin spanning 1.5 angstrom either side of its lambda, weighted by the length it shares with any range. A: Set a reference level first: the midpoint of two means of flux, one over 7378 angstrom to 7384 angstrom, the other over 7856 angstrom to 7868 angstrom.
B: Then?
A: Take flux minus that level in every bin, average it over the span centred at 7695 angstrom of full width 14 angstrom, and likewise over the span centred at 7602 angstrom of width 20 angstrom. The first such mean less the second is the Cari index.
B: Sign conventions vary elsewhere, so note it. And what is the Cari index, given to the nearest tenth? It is -1.6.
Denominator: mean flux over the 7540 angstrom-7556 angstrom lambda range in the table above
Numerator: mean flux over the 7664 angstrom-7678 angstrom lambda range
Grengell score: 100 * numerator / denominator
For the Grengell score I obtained 87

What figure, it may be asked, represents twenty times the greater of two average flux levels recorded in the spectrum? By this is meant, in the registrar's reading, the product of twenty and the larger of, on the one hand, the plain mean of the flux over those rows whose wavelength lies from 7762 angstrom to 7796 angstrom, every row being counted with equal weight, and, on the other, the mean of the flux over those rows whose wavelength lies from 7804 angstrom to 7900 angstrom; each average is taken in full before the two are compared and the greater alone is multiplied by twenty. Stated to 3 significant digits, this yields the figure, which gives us 505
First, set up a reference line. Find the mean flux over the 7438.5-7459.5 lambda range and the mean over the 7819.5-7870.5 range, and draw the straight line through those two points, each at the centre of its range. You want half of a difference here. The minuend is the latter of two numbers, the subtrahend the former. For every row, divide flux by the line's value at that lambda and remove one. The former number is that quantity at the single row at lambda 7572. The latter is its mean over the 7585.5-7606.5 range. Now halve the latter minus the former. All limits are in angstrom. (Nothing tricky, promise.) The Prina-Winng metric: -0.02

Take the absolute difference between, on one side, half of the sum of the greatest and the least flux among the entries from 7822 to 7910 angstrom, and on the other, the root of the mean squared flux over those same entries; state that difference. 0.26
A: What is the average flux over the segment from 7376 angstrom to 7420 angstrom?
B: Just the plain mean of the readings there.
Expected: 26.4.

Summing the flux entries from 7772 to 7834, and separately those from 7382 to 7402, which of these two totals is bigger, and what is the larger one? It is 530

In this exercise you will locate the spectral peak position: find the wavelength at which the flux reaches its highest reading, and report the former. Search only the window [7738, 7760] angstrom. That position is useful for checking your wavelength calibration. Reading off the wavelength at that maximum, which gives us 7755 angstrom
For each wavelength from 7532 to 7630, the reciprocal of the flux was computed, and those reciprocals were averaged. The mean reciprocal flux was 0.037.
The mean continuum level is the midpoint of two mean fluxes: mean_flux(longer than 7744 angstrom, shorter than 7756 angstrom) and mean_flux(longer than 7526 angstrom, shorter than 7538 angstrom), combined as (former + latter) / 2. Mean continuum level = 26.6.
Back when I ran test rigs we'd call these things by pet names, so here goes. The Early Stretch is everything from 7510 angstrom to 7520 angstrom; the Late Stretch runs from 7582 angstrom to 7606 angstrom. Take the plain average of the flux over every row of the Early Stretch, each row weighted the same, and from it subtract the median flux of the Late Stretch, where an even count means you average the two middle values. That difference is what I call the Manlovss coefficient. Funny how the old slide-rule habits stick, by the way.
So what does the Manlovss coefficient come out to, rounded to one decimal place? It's 0.1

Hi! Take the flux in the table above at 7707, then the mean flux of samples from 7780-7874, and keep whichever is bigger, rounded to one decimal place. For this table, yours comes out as 25.4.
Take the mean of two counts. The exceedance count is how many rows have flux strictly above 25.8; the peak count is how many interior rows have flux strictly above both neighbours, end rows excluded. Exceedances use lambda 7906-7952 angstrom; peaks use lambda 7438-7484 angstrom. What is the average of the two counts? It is 1.5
